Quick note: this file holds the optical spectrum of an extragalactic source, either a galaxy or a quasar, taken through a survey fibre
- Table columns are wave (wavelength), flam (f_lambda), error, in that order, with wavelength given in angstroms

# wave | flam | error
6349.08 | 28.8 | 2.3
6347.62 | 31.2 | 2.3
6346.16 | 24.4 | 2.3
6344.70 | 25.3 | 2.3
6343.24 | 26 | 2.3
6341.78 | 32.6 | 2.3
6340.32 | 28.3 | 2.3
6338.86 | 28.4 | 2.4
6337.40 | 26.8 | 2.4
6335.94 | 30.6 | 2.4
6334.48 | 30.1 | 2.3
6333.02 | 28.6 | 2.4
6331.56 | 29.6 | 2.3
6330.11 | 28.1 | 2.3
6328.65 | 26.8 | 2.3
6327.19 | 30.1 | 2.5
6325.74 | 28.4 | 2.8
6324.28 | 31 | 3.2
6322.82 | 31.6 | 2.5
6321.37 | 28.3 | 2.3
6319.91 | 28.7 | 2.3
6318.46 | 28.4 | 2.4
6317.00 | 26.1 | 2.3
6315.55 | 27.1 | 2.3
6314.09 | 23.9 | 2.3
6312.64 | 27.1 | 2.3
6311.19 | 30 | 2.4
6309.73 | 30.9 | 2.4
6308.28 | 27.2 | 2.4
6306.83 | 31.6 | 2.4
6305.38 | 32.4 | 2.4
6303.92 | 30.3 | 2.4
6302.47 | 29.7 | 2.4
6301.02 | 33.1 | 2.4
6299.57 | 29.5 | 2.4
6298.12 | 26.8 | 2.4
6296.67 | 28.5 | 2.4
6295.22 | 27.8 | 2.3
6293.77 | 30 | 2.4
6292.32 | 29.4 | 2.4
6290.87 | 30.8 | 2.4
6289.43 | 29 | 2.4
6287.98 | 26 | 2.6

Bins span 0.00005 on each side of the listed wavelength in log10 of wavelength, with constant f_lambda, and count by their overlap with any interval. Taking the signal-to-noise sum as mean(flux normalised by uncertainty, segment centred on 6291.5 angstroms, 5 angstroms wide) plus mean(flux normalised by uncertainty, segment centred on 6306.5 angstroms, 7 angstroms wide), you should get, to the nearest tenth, 25.1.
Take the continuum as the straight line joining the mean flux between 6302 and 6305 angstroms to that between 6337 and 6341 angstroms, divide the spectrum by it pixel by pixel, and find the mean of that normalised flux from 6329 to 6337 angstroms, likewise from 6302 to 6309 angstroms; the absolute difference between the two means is 0.03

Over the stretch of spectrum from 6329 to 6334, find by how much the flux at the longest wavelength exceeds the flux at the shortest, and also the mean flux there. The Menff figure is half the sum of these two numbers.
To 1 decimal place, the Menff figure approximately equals 14.6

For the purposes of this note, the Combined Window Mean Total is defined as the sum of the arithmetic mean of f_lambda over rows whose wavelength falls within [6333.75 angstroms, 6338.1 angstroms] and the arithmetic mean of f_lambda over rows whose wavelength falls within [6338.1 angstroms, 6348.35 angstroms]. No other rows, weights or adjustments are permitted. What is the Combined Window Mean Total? 57.2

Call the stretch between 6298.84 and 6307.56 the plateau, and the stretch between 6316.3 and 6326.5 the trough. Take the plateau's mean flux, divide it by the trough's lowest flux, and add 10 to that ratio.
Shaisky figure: 11.2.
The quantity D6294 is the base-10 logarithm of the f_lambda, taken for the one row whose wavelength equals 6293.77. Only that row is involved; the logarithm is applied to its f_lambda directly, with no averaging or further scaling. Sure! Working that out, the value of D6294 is 1.477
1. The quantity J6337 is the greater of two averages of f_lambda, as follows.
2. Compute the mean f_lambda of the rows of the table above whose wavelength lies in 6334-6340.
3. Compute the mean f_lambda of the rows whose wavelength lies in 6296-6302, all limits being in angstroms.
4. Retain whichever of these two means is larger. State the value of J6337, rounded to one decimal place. 29.5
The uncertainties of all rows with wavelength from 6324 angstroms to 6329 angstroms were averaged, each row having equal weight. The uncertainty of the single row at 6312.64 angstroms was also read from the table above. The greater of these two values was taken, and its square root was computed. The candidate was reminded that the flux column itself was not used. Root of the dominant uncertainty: 1.64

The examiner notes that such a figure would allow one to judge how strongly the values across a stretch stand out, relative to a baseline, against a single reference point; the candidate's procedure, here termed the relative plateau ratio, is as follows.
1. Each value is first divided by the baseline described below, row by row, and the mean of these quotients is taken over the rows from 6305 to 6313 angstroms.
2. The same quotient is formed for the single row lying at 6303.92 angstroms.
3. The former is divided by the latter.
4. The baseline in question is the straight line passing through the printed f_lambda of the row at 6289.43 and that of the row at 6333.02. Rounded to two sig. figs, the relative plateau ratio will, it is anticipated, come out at 0.99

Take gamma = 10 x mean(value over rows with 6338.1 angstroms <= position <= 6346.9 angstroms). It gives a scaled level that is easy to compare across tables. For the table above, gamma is 275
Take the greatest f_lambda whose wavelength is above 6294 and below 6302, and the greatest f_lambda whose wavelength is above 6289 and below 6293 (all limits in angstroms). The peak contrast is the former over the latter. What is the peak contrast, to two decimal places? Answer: 1.07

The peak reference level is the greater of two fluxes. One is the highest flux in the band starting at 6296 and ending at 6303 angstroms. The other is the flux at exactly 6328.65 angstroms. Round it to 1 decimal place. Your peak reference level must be 33.1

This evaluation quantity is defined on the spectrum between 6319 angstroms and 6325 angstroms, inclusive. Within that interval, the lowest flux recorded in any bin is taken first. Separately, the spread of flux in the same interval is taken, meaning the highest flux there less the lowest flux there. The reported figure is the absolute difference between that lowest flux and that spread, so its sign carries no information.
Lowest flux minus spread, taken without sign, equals 25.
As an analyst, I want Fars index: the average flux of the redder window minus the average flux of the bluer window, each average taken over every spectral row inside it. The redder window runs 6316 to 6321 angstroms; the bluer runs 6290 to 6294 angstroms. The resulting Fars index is -2.3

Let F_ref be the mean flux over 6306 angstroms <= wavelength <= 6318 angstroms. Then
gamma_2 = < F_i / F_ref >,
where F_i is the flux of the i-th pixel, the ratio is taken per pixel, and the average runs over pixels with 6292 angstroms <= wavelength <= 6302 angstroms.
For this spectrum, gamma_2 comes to 1.05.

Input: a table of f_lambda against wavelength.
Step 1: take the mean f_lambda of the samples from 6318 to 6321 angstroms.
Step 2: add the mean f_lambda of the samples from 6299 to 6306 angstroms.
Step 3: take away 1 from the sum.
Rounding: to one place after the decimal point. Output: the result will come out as 58.5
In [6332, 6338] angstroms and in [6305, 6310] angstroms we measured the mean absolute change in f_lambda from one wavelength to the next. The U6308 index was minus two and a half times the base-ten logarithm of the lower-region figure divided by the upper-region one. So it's -0.46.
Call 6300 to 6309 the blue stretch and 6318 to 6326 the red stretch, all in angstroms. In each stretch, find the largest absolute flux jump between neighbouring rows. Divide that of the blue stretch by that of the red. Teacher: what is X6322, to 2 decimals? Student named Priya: 1.33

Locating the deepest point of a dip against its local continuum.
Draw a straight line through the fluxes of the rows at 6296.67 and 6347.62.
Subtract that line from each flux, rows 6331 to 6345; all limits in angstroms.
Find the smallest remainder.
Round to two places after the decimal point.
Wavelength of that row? 6344.70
